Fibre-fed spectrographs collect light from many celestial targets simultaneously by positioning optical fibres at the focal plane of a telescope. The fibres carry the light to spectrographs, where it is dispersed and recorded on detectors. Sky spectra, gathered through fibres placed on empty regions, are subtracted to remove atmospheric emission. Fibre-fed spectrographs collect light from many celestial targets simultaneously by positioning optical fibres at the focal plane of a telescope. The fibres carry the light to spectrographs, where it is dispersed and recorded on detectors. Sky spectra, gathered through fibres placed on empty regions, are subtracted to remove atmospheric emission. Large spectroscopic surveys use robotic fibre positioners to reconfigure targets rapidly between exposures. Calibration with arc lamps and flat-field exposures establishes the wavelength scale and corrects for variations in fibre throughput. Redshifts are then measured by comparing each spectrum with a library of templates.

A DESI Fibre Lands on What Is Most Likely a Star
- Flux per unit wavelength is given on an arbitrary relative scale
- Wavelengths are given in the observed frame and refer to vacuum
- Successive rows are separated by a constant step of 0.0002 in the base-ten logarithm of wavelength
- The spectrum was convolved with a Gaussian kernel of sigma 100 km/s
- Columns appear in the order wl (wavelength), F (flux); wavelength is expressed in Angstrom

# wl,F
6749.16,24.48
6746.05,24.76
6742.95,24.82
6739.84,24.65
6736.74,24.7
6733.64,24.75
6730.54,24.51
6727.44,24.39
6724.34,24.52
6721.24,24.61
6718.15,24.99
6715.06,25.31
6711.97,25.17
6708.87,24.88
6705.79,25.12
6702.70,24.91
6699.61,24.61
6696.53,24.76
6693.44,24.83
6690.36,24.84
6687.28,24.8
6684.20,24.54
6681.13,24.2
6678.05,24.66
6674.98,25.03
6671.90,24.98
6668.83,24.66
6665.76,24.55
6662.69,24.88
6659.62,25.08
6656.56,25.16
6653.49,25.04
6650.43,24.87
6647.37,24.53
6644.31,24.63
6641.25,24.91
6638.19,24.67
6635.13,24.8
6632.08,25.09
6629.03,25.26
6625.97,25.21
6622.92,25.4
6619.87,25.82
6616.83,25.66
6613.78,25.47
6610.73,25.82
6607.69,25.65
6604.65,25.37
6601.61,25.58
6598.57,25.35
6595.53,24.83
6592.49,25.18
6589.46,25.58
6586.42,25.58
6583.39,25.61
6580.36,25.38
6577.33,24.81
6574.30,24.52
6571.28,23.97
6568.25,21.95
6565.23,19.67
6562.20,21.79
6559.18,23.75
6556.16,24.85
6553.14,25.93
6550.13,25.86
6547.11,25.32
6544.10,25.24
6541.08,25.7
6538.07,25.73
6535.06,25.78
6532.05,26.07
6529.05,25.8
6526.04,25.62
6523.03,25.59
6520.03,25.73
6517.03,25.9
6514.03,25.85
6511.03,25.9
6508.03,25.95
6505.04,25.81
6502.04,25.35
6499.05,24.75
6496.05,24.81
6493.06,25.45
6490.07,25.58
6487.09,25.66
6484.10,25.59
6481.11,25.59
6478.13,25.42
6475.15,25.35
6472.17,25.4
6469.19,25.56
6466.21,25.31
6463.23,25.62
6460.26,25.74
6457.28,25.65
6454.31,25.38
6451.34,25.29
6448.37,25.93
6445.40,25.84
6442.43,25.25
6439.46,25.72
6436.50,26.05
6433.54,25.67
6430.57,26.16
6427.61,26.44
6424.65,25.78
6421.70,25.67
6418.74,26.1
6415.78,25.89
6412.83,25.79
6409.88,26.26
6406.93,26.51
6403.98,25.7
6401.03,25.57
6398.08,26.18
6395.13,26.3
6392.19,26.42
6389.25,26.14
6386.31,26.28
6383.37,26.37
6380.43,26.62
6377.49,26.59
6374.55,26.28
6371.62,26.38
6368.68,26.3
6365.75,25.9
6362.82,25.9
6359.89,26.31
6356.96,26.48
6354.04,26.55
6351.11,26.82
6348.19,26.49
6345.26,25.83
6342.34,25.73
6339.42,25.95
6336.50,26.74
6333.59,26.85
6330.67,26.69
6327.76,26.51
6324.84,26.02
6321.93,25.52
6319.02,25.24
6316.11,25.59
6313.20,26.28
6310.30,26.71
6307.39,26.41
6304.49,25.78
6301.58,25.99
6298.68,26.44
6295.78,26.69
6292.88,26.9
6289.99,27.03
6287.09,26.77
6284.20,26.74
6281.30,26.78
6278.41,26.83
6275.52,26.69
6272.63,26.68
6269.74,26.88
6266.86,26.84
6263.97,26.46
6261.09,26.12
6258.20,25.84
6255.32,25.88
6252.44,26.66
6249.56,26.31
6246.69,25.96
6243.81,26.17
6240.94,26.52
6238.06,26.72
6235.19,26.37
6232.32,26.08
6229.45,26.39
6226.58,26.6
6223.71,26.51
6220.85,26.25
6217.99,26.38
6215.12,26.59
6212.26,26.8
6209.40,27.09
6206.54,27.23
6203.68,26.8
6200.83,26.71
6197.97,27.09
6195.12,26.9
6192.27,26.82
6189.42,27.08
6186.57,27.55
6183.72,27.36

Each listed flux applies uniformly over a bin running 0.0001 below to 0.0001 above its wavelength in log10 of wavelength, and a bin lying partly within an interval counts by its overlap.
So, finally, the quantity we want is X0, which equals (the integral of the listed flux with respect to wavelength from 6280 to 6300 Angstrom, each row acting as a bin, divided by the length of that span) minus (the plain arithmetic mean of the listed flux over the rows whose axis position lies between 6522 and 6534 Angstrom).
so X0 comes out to 1.0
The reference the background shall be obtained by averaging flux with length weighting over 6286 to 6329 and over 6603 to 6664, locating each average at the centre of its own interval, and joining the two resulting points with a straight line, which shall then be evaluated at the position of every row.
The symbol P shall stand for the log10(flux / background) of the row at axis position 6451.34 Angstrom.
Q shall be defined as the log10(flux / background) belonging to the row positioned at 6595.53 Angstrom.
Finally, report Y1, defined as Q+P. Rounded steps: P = -0.008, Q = -0.008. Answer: -0.016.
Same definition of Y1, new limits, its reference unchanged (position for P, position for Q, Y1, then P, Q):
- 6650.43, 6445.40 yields -0.003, -0.004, 0.001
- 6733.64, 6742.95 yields -0.001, -0.002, 0.000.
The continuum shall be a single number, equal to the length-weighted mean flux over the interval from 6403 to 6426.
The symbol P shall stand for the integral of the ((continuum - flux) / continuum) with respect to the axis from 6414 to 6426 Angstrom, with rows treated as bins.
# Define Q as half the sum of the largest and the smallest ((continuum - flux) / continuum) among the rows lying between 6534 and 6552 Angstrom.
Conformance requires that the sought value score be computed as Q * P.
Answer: 0.001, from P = 0.05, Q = 0.016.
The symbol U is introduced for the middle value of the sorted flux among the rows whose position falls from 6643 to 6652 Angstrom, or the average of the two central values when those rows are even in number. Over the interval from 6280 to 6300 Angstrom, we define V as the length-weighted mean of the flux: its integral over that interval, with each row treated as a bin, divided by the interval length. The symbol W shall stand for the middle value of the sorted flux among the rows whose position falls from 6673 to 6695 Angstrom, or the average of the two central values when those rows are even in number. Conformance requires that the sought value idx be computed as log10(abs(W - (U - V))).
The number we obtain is 1.43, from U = 24.6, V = 26.8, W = 24.8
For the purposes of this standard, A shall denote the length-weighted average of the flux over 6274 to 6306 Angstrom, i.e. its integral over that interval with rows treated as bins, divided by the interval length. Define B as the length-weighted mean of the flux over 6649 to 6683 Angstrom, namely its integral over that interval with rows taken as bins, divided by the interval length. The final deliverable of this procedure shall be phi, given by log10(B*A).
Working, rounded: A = 26.6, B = 24.8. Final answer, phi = 2.82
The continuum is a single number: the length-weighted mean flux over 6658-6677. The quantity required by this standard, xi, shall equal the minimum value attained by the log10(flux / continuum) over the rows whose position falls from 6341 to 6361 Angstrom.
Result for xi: 0.015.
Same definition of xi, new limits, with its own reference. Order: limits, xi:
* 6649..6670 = -0.006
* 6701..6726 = -0.006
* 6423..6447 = 0.007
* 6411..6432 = 0.014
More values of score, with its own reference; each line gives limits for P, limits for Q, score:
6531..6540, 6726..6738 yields 0.003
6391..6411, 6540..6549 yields -0.002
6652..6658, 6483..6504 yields 0.006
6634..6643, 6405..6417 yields -0.003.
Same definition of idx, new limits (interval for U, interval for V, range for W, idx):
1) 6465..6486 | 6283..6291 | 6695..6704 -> 1.42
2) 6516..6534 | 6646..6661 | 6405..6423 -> 1.40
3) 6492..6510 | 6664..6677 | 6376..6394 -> 1.41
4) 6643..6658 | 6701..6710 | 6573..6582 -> 1.40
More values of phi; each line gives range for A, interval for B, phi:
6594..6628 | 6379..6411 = 2.82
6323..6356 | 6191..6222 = 2.85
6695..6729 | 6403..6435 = 2.81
